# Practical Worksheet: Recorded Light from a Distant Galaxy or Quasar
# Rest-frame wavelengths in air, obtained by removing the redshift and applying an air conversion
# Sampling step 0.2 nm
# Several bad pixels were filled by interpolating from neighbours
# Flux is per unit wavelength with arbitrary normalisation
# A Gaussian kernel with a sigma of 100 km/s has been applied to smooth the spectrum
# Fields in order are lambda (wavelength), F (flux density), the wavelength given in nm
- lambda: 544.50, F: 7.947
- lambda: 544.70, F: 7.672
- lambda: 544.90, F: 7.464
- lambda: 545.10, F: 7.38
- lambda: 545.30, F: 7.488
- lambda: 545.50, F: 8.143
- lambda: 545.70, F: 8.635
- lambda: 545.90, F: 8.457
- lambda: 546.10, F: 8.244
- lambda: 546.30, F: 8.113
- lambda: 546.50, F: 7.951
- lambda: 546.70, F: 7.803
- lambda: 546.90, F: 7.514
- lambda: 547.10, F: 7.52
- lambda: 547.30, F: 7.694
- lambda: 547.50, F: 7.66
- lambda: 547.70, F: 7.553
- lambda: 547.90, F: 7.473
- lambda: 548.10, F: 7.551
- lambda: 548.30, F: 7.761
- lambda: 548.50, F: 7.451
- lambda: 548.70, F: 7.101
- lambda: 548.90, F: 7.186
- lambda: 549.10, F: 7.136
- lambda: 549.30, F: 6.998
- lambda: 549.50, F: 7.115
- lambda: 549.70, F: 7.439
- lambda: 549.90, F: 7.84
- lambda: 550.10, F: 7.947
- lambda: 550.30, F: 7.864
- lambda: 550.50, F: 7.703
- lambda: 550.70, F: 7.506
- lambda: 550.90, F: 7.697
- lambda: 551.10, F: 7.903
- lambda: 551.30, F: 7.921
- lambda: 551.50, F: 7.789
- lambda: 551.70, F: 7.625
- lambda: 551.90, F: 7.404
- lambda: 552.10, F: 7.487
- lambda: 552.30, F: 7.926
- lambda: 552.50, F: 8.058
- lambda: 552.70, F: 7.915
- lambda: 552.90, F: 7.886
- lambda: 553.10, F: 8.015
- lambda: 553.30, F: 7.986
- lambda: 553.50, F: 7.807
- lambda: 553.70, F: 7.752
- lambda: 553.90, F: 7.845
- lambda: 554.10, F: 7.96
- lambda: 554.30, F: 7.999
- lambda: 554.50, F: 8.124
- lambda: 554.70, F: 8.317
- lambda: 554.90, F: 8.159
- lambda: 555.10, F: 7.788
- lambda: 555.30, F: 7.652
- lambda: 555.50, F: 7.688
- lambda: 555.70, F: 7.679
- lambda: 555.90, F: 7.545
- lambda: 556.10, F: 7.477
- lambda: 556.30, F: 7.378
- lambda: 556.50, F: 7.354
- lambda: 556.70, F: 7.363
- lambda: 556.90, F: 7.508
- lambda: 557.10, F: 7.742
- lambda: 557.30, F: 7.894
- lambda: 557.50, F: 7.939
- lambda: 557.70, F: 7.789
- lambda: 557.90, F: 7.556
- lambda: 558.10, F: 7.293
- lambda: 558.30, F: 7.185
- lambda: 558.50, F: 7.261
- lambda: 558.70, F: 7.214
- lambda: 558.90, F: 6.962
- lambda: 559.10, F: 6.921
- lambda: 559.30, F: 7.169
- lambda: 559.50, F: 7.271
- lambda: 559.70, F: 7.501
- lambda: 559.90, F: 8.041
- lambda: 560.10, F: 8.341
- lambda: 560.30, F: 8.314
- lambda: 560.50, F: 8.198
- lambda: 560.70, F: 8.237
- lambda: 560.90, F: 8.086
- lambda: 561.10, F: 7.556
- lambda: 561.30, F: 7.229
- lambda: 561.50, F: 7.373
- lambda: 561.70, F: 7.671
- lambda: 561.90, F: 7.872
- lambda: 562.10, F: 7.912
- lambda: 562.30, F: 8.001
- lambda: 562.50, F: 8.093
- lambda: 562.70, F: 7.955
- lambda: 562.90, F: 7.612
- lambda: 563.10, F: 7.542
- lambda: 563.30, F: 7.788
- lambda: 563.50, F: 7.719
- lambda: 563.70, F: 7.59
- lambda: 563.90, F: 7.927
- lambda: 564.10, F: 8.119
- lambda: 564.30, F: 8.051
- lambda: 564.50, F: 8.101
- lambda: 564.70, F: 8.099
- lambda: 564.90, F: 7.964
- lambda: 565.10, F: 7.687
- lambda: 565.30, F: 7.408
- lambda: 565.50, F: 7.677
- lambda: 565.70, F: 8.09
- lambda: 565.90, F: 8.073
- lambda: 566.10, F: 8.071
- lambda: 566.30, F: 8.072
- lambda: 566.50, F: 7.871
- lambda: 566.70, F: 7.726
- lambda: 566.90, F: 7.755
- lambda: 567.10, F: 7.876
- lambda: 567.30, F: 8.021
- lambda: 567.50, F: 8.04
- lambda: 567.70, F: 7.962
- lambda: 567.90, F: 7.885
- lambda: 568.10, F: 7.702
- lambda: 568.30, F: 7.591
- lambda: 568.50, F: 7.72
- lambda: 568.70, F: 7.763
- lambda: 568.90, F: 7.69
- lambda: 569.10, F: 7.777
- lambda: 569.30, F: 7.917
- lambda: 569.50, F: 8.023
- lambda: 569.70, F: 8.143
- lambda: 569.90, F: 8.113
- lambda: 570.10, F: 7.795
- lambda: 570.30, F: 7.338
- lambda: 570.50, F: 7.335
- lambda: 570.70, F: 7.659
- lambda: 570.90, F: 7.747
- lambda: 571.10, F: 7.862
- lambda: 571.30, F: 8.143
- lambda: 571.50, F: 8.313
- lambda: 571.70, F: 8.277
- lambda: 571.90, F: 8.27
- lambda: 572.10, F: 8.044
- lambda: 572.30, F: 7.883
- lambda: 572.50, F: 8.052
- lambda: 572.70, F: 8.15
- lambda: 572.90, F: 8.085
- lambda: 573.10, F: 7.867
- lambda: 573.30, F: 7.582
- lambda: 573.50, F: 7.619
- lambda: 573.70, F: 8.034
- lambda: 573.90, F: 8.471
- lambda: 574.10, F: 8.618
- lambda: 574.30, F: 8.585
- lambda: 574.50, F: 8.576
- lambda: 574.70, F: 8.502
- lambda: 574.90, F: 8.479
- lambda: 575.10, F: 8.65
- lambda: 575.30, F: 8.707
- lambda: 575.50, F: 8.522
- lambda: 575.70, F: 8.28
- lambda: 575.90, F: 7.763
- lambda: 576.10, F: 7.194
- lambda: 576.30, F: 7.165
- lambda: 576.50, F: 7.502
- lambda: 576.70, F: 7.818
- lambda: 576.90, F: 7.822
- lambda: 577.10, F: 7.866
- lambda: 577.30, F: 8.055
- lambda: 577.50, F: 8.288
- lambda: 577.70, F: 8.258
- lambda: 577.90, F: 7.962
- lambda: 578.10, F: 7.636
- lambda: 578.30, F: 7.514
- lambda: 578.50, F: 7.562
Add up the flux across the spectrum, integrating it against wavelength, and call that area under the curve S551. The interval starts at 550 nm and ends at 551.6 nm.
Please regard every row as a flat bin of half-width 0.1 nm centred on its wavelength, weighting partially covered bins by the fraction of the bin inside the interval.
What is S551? 12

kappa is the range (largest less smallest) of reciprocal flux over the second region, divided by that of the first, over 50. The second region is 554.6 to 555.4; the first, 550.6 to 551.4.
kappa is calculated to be 0.030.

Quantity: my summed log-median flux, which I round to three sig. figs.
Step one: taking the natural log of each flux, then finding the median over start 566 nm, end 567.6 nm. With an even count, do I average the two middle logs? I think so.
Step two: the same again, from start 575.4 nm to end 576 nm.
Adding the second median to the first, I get 4.19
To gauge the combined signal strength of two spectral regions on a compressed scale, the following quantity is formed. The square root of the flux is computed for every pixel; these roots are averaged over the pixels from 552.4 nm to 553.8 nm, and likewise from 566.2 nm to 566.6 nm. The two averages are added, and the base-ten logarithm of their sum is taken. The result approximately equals 0.751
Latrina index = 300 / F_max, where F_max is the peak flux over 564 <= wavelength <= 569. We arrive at 37.0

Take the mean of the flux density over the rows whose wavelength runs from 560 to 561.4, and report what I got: 7.99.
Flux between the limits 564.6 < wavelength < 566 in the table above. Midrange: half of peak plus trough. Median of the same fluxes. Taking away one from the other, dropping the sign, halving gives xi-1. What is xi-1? 0.11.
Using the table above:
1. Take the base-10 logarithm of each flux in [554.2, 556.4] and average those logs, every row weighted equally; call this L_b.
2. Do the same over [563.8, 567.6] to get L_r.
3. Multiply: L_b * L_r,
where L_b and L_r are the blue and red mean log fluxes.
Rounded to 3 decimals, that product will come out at 0.802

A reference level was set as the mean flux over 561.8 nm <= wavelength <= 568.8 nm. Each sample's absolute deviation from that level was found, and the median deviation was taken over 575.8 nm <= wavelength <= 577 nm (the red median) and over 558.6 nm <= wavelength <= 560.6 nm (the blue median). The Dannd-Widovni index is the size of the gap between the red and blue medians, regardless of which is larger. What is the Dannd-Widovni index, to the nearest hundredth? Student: 0.30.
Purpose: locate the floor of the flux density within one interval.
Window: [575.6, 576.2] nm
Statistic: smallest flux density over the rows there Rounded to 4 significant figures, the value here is 7.194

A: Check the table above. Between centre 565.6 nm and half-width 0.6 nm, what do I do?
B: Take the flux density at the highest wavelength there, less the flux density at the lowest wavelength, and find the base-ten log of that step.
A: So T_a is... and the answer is -0.42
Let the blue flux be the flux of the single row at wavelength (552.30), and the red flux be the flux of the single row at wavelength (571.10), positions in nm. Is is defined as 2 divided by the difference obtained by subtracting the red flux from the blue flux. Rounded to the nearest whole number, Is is 31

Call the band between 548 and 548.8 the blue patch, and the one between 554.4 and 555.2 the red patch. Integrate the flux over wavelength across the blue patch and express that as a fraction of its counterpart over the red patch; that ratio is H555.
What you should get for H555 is 0.92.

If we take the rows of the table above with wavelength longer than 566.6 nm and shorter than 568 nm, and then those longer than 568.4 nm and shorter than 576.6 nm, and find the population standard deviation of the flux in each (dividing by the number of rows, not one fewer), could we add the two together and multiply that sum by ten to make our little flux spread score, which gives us 5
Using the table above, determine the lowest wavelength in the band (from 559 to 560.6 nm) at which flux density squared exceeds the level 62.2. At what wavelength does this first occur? 559.90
